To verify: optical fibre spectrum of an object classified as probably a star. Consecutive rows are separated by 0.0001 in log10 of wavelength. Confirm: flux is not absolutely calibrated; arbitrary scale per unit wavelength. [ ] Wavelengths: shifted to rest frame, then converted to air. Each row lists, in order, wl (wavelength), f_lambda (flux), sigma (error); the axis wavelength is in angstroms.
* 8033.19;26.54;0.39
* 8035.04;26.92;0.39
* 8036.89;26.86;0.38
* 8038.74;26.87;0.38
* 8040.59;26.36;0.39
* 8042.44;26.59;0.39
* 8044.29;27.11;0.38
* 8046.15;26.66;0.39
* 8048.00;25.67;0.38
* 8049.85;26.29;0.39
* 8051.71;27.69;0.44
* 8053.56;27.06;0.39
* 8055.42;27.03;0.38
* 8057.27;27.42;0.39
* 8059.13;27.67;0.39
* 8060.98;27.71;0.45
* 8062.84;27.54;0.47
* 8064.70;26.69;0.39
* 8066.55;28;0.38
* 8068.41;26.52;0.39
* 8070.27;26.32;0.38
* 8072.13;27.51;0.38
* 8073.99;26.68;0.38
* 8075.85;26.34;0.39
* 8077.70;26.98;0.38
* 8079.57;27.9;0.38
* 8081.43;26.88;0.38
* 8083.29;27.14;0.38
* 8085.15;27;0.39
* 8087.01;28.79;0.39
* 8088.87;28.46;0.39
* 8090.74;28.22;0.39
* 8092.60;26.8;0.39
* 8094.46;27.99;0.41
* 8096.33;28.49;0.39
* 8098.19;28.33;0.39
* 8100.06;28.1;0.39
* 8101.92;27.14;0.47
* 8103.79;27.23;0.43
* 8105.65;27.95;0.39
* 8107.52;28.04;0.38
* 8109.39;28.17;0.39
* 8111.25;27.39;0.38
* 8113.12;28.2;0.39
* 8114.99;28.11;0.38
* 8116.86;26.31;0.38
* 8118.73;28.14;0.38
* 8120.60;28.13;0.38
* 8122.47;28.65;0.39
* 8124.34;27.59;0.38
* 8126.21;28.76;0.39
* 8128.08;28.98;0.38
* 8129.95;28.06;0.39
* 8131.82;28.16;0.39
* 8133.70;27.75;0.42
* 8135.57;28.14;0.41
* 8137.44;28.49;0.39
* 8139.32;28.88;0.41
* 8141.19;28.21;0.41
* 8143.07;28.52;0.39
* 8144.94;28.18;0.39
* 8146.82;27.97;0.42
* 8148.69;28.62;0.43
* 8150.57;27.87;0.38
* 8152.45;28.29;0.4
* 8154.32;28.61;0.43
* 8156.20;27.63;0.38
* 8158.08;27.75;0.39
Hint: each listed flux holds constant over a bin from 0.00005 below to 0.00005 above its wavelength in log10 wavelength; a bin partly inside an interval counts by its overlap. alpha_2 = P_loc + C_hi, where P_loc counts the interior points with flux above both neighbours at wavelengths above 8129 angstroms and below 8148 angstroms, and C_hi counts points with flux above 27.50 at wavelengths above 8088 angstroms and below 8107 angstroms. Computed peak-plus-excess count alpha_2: 10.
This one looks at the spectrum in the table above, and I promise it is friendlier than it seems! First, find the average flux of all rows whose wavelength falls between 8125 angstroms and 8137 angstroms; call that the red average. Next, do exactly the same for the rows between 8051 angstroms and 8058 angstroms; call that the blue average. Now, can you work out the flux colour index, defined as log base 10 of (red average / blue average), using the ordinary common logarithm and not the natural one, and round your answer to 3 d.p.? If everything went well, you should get 0.016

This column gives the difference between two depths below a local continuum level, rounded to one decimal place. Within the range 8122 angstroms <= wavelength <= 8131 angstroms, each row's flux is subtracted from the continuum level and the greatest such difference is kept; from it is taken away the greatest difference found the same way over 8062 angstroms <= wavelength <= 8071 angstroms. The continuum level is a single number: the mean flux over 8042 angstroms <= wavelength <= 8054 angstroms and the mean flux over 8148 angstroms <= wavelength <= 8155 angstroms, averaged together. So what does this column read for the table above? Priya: -1.3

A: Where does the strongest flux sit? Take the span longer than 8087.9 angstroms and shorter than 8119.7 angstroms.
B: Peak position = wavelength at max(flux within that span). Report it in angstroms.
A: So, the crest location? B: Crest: 8096.33 angstroms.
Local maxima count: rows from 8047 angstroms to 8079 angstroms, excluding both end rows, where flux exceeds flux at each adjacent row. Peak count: 4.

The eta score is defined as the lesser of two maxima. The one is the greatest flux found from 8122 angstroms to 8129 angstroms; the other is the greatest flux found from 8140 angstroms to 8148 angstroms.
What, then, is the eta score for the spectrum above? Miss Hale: 28.5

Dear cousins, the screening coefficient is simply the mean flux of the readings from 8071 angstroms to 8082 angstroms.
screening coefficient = 27.0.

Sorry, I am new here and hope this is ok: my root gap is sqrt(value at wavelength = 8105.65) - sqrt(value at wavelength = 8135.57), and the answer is -0.02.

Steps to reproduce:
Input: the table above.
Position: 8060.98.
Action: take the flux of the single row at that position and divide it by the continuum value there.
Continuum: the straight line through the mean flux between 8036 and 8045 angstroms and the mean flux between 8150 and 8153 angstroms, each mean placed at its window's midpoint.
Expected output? 1.03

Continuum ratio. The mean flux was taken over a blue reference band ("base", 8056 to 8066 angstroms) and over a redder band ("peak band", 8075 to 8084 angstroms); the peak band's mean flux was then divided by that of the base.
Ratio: 0.99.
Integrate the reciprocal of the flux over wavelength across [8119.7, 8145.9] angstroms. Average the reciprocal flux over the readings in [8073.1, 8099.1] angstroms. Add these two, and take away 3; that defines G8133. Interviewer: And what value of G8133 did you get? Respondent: -2.04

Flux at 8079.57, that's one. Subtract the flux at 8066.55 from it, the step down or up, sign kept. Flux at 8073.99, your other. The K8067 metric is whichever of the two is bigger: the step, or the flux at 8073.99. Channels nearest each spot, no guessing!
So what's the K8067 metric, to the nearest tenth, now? 26.7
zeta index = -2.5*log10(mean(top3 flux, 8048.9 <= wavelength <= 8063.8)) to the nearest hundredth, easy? -3.61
